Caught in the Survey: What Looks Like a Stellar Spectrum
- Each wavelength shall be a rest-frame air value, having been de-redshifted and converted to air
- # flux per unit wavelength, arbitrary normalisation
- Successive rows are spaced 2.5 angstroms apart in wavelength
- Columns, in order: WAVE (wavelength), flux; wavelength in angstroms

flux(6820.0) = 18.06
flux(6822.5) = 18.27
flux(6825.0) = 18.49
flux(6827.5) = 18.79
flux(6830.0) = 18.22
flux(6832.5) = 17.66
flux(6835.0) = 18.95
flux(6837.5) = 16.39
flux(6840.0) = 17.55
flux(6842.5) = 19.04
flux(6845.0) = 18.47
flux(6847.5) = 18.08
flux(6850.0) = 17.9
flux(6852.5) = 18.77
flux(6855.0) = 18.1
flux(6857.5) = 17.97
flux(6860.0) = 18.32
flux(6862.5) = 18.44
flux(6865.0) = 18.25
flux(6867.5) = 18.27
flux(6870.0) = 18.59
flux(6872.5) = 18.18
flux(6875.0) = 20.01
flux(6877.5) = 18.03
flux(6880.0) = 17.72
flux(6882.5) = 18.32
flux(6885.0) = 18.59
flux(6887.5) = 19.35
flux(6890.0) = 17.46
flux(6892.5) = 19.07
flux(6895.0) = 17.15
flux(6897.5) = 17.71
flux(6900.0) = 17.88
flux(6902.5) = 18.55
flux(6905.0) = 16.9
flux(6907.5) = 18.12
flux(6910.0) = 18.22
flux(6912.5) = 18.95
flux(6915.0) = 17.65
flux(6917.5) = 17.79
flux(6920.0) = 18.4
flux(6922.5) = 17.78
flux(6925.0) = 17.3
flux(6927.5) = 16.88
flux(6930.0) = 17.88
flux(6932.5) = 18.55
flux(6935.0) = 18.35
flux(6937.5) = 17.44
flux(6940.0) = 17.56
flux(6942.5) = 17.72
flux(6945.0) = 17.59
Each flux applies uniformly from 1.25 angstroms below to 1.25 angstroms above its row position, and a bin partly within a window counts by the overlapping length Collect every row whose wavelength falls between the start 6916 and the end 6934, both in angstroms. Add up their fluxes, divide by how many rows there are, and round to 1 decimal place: 17.8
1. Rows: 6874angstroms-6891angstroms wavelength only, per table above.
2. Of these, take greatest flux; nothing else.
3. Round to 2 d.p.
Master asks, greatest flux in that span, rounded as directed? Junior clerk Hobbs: 20.01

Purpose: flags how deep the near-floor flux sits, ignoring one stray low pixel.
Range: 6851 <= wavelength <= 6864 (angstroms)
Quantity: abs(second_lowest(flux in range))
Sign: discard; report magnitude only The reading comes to 18.1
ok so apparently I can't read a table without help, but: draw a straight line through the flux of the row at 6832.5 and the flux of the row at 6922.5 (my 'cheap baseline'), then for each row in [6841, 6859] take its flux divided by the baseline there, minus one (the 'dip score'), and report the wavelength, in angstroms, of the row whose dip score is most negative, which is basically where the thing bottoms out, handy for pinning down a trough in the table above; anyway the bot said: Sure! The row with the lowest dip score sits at 6850.0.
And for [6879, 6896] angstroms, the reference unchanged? 6895.0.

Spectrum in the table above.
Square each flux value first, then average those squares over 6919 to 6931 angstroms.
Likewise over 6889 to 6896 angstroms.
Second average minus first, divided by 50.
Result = 0.2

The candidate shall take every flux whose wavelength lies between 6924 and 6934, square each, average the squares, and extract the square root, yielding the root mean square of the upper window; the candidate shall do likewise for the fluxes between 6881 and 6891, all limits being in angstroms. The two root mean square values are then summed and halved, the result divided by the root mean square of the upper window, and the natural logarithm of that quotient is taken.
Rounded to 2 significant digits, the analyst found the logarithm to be 0.022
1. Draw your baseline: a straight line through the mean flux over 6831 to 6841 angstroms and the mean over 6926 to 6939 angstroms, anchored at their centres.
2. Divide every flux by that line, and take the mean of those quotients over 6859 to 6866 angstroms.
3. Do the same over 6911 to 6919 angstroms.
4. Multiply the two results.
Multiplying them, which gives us 1.06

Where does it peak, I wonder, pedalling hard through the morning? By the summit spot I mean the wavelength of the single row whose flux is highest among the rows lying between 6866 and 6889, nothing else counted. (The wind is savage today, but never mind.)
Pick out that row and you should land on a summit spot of 6875.0 angstroms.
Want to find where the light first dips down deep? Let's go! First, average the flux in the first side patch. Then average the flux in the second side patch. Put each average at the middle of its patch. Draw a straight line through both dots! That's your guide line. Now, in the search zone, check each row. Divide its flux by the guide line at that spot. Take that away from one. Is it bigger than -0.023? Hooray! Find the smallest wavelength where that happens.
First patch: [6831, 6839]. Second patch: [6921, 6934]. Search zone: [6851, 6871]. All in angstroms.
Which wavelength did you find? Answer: 6857.5 angstroms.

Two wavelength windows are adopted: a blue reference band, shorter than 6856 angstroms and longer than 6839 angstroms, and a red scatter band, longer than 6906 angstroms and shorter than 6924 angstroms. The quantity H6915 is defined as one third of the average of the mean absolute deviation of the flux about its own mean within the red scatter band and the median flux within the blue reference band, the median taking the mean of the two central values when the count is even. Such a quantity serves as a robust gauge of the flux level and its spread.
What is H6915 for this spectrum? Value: 3.073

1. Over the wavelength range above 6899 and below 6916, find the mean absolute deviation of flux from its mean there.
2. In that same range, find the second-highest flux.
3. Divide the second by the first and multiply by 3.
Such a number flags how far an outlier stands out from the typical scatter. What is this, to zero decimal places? 116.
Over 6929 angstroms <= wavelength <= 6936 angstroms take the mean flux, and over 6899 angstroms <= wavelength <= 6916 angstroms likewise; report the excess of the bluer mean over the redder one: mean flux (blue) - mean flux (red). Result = -0.22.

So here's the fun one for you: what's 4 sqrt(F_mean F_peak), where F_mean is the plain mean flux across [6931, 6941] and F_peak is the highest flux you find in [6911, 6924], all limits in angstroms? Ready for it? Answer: 73.8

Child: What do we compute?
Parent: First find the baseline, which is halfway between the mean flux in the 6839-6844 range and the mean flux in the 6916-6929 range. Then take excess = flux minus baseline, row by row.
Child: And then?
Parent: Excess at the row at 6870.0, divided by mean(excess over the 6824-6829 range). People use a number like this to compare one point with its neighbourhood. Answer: 0.9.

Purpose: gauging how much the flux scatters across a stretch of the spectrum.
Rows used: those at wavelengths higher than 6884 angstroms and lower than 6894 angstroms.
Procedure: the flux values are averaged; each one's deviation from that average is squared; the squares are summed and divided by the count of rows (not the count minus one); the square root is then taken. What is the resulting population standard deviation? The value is 0.72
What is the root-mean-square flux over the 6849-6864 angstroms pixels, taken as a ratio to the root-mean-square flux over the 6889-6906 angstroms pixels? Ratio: 1.02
